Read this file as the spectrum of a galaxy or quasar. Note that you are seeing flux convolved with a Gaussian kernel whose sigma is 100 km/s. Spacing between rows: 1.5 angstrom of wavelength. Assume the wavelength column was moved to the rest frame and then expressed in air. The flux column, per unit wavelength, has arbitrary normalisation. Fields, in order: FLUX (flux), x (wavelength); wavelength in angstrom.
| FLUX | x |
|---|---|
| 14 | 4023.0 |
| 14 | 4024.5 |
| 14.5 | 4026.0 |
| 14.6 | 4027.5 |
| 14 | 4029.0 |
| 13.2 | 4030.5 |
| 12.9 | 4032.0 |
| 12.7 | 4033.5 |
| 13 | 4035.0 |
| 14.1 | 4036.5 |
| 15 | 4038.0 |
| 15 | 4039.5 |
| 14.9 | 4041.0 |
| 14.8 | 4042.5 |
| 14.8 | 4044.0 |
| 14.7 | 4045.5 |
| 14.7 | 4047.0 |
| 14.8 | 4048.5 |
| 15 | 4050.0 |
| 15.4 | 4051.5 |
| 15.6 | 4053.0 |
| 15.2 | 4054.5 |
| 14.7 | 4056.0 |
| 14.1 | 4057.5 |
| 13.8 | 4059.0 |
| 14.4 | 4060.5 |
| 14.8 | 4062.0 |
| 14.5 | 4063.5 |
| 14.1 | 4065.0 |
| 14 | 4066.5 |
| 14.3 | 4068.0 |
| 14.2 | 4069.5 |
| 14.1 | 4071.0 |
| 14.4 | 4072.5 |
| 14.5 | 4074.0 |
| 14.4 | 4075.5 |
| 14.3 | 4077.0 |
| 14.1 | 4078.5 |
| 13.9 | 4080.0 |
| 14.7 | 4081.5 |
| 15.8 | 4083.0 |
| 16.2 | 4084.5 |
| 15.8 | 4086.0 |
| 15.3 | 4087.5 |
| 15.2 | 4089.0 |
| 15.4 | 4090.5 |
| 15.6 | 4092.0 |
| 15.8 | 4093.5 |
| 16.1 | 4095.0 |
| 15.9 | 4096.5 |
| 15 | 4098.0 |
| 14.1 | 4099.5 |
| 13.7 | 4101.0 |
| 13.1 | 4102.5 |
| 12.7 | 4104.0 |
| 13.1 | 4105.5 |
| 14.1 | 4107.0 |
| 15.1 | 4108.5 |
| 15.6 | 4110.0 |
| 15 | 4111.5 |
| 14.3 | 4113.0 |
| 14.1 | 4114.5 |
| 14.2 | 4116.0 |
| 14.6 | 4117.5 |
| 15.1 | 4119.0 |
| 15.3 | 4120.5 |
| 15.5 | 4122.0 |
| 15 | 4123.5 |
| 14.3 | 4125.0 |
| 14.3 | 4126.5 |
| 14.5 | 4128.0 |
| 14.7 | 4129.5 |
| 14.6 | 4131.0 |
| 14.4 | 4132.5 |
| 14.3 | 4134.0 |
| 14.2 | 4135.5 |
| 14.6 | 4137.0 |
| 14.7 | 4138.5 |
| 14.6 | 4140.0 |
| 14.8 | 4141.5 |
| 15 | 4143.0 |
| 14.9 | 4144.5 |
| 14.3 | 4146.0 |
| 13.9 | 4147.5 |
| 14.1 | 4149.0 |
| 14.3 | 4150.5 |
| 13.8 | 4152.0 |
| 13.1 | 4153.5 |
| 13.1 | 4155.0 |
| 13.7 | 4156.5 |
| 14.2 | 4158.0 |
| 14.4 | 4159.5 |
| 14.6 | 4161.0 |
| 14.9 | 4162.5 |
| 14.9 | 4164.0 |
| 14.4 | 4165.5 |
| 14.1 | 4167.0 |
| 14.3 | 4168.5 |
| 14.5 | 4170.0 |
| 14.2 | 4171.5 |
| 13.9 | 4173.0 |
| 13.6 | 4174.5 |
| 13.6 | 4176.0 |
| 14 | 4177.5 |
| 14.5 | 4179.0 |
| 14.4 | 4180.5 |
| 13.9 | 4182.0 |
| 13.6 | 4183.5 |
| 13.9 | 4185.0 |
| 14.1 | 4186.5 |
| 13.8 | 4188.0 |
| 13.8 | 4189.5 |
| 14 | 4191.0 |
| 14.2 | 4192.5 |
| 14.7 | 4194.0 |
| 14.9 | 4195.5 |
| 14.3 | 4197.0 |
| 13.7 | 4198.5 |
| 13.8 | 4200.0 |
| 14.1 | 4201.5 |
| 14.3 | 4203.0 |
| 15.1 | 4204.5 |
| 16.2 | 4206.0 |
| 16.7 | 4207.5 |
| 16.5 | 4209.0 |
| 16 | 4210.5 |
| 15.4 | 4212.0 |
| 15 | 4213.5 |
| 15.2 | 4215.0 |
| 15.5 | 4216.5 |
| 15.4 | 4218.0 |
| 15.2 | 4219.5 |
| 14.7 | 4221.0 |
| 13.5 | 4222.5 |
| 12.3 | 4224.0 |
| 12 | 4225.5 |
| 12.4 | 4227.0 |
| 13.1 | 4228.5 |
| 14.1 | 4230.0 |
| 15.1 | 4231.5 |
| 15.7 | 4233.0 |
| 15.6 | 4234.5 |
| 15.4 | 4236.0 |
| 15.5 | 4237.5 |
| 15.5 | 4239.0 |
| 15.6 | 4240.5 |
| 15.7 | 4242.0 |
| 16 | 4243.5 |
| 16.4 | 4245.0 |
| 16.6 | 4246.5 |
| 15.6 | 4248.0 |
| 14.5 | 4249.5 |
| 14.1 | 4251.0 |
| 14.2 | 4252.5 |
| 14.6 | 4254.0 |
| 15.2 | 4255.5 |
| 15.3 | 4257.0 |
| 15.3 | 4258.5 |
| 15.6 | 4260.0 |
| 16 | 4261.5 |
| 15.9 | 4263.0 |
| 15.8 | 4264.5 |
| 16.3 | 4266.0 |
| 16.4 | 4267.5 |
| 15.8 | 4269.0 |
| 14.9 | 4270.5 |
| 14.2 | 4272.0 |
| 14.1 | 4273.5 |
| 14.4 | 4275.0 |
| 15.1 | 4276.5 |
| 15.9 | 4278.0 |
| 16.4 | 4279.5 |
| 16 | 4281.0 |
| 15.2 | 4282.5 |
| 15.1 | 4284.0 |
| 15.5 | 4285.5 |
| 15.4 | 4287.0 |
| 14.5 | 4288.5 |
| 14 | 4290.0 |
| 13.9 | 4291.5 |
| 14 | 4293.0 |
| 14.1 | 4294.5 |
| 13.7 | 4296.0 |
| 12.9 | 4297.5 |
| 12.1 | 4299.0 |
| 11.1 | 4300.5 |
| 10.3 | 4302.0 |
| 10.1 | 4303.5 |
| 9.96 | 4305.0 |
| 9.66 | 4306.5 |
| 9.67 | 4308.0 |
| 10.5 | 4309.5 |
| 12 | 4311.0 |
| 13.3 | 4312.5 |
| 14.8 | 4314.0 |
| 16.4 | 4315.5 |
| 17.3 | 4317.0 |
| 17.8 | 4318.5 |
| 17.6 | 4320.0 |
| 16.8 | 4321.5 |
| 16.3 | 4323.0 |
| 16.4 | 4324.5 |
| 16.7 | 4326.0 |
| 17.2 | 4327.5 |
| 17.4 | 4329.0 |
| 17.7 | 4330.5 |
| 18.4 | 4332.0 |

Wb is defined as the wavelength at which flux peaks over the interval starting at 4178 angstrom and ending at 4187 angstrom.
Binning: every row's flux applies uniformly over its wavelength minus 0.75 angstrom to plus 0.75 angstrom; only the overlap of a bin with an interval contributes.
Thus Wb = 4179.0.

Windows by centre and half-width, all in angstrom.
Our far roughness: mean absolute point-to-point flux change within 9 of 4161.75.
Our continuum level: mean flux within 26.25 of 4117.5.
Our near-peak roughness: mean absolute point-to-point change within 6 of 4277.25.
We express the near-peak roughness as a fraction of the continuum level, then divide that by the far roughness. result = 0.13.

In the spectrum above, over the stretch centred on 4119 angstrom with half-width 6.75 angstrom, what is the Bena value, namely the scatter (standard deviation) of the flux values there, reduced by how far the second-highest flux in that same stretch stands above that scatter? -14.3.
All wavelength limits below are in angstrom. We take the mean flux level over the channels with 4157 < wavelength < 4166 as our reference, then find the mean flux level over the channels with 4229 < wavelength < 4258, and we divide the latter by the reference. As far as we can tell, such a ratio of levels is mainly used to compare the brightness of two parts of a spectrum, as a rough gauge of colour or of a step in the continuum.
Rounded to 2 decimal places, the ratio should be 1.05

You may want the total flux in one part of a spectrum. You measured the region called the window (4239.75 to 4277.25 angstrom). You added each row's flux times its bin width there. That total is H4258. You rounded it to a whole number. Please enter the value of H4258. 575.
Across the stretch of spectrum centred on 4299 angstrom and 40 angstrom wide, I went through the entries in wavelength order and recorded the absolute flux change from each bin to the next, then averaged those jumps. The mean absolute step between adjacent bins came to 0.62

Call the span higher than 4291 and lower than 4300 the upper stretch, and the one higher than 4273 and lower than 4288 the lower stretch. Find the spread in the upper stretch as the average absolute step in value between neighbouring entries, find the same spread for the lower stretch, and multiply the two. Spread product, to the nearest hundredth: 0.20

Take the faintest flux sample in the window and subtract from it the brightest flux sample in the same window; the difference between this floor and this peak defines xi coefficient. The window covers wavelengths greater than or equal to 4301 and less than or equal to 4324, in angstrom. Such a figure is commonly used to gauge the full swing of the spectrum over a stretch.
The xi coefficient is -8.1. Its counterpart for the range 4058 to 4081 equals -1.0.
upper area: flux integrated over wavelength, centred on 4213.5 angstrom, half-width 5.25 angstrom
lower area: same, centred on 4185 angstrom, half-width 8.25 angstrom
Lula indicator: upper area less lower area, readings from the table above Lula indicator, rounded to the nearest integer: -68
